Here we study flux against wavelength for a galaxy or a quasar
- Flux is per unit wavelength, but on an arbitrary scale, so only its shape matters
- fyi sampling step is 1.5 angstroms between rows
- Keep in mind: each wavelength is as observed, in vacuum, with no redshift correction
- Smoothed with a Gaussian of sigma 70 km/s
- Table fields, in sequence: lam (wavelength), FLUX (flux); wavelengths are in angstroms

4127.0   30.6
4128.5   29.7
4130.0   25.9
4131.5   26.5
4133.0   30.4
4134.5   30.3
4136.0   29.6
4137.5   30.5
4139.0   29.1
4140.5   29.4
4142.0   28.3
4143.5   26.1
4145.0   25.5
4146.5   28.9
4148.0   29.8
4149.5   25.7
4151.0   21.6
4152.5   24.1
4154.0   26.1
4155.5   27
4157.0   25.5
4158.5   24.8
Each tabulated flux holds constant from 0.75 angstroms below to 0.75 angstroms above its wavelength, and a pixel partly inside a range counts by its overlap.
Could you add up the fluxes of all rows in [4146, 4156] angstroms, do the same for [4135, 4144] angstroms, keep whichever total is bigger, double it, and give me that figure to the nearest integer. 366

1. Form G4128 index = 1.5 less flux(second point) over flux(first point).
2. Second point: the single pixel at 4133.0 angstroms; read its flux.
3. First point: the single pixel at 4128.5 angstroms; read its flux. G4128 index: 0.48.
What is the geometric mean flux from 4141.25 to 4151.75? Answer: 26.4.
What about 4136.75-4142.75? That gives 29.3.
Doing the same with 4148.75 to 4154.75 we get 24.3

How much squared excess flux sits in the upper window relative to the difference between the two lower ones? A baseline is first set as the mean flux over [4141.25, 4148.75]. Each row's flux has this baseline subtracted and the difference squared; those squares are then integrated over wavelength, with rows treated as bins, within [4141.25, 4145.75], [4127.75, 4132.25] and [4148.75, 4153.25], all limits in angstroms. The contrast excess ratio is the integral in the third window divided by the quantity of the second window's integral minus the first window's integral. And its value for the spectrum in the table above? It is 65.7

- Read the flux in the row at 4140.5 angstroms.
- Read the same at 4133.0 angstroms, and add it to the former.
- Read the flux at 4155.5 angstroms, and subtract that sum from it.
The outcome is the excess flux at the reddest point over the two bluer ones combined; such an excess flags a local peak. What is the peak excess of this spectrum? -33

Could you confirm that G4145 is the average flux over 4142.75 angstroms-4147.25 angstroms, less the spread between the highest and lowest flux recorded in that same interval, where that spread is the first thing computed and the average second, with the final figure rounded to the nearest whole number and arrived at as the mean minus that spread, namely 23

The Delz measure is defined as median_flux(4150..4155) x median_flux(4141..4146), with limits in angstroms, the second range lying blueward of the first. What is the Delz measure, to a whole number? 629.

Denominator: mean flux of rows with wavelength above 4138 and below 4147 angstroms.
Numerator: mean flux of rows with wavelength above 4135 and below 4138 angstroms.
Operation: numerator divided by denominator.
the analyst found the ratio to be 1.08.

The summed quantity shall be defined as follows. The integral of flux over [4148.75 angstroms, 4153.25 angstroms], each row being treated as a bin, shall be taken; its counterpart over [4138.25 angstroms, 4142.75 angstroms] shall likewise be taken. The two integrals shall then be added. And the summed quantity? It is 237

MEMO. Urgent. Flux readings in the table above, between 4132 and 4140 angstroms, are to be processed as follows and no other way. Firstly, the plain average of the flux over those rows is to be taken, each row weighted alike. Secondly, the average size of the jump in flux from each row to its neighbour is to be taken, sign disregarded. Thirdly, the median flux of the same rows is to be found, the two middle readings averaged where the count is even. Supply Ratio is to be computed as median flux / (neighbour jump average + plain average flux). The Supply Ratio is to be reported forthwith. 0.99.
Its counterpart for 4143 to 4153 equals 0.90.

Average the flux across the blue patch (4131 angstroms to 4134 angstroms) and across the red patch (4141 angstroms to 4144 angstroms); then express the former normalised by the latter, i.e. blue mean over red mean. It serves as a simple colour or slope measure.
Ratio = 1.05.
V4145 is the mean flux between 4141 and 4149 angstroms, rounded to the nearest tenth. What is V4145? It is 27.7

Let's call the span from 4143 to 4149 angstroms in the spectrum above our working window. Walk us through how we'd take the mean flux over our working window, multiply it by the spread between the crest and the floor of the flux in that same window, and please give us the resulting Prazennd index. 119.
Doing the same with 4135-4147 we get 142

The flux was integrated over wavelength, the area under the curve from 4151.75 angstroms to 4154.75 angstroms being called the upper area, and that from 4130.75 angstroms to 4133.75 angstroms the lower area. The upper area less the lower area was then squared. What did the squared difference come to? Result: 101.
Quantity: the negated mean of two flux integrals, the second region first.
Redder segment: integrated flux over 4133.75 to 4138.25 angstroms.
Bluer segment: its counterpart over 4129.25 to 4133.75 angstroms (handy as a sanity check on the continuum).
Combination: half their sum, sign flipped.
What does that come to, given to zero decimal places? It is -130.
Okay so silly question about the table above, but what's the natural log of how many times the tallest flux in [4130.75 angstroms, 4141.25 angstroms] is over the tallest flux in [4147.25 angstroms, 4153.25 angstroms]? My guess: 0.023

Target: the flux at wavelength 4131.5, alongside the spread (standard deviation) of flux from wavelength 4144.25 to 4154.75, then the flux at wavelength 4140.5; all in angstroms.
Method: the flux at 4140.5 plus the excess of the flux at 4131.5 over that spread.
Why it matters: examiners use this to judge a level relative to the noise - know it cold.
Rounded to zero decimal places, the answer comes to 53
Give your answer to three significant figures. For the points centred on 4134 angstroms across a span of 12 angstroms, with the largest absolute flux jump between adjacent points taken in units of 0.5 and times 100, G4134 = 780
